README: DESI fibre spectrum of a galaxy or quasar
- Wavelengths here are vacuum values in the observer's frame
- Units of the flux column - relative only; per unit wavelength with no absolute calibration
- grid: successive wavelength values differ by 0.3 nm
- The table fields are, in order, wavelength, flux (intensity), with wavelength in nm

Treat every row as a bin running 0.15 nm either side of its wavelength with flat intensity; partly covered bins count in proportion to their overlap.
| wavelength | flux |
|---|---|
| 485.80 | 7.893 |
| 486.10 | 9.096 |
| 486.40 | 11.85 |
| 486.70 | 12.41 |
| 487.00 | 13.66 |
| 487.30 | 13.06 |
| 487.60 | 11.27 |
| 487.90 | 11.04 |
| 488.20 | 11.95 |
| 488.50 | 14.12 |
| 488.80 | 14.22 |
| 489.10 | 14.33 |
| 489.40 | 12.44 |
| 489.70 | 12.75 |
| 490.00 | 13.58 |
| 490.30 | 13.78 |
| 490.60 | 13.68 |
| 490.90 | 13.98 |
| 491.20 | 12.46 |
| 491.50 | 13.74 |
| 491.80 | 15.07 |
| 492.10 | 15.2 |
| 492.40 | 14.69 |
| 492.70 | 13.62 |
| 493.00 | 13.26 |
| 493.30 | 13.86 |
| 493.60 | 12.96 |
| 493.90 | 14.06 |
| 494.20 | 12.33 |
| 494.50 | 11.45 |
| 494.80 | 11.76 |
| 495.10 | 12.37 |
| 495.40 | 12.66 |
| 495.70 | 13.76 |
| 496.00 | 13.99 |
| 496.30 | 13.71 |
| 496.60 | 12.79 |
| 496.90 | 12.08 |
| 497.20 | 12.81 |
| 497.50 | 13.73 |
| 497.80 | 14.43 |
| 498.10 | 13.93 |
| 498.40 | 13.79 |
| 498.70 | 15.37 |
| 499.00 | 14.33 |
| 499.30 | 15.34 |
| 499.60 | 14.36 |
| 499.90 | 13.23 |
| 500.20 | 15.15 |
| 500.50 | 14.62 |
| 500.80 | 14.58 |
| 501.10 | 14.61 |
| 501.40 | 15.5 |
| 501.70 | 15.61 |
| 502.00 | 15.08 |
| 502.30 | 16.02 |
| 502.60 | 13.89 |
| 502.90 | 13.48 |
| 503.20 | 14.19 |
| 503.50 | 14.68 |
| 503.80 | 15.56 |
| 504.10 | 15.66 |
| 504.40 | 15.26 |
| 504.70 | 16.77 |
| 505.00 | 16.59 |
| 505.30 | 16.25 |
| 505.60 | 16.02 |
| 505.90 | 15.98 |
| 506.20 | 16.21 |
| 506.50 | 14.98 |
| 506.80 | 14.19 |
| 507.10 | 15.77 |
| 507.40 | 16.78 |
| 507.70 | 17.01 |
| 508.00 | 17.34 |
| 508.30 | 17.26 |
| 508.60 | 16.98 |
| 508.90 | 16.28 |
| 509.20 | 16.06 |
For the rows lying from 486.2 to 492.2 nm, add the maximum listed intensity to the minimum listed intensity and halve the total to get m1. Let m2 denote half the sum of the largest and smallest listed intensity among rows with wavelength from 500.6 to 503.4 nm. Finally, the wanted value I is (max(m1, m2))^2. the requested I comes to 218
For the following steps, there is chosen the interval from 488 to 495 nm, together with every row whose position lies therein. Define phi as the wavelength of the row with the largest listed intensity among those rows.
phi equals 492.10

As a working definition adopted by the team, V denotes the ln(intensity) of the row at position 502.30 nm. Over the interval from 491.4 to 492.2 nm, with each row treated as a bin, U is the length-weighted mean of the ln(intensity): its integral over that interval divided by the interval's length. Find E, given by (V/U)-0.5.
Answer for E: 0.53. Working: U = 2.69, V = 2.77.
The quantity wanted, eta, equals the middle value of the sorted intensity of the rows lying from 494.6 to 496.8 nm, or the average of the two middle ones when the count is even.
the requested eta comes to 12.8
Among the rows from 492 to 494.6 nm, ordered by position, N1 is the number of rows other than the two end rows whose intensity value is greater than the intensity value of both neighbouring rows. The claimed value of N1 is 2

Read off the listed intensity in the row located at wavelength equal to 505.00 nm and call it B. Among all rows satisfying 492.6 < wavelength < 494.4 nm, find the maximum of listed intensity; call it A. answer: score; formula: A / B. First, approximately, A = 14.06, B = 16.59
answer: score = 0.85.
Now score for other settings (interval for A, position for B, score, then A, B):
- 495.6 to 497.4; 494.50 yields 1.22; 13.99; 11.45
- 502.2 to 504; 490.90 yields 1.15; 16.02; 13.98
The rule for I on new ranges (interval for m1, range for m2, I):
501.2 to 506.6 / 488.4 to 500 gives 229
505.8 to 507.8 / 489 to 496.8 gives 243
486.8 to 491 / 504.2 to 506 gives 256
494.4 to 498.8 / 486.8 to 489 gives 180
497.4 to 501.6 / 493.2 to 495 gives 206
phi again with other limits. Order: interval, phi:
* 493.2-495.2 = 493.90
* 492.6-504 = 502.30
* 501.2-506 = 504.70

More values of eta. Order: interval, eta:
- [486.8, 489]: 13.1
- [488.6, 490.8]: 13.7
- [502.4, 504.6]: 14.7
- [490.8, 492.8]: 14.0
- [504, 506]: 16.0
